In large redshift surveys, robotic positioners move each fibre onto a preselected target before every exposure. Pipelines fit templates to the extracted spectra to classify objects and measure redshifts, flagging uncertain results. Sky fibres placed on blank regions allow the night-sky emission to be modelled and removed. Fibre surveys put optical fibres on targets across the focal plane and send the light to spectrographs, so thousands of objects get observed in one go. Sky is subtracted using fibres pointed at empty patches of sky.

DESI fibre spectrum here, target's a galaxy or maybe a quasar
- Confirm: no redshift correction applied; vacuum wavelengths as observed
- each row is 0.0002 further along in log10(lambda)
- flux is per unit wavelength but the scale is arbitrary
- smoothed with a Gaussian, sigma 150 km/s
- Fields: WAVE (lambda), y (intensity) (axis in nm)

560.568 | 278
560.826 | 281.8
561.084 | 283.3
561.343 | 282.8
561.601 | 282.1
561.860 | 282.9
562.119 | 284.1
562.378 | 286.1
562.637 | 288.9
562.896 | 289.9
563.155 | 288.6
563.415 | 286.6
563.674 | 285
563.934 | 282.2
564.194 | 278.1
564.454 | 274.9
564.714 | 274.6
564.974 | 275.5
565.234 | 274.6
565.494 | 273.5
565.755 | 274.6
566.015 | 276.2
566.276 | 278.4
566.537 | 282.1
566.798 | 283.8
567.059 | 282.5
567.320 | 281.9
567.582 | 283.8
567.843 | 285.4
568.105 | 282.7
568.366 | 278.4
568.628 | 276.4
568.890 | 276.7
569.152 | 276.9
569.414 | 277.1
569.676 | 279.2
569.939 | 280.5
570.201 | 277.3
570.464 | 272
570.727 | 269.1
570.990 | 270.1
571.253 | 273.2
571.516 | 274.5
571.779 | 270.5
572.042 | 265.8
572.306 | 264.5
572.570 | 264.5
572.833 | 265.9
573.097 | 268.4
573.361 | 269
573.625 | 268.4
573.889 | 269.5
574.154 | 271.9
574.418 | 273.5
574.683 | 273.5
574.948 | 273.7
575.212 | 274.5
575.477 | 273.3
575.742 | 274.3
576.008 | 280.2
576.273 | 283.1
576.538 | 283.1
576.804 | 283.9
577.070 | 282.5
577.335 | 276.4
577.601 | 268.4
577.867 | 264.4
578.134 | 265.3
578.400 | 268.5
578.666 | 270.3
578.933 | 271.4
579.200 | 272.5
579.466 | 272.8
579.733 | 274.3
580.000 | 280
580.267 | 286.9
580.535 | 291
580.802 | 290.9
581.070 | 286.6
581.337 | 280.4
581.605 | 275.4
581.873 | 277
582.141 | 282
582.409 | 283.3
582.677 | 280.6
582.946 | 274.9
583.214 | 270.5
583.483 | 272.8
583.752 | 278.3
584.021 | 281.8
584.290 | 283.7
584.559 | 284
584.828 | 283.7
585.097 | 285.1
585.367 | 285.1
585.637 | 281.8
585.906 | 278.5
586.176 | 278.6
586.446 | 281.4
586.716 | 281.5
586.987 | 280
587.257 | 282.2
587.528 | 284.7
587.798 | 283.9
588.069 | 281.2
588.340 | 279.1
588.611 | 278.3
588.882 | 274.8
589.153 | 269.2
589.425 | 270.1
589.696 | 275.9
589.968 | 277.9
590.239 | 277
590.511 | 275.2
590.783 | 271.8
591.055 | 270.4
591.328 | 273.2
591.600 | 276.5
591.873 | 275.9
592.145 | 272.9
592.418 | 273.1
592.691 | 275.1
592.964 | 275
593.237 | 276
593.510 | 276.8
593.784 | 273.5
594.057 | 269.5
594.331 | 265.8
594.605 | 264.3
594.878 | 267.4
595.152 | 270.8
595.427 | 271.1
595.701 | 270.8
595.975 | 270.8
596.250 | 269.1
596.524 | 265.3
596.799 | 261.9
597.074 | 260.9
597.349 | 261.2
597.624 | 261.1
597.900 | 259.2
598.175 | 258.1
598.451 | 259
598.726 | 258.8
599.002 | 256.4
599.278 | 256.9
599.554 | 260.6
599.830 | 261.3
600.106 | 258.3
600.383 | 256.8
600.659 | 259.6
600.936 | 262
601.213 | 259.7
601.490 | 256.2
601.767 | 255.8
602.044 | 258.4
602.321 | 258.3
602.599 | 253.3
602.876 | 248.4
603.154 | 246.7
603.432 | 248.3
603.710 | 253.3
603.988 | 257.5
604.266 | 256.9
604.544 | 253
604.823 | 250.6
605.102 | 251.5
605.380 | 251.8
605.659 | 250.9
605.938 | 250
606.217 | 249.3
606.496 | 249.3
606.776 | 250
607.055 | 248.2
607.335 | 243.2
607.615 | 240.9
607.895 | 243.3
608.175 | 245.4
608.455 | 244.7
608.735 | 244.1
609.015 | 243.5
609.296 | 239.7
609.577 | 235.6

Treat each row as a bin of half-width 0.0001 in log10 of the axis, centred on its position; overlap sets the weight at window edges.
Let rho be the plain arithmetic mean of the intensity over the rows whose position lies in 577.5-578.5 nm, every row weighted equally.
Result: 267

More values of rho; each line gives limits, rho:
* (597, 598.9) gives 260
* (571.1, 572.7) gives 269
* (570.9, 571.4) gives 272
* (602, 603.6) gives 252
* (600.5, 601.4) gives 260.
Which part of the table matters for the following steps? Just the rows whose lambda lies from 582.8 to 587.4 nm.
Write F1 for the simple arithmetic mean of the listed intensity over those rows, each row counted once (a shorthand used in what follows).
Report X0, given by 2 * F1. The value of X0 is 560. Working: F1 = 280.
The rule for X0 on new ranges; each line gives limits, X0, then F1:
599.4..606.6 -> 509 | 255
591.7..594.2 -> 548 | 274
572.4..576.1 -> 543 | 271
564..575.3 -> 550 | 275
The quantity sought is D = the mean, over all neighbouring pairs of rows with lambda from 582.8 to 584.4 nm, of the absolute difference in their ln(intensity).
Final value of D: 0.0128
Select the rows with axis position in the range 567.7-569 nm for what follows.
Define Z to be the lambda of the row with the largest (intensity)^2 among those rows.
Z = 567.843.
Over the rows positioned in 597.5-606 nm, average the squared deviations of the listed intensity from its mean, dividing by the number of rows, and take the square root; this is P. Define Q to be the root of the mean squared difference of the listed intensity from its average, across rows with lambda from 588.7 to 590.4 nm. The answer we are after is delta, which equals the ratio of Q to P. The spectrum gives 0.79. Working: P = 4.2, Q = 3.3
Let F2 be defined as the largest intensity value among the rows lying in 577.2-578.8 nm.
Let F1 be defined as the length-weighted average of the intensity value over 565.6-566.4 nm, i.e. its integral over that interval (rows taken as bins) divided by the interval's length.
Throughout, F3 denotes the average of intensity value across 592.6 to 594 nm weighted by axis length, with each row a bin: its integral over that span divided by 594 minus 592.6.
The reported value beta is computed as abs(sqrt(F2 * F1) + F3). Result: 551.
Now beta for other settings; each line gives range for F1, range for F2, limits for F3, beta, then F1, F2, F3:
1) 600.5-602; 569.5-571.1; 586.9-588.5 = 551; 259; 280.5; 282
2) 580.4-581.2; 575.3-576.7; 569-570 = 564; 289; 283.1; 278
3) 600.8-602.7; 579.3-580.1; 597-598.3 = 529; 258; 280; 260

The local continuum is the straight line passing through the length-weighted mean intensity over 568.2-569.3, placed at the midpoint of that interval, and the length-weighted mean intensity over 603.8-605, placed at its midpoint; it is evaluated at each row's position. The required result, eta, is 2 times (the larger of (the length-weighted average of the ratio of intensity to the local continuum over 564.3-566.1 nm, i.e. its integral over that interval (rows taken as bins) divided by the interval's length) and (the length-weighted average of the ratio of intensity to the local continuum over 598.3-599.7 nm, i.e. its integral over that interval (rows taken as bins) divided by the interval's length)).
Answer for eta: 2.00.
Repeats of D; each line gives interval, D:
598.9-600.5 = 0.0073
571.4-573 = 0.0085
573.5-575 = 0.0039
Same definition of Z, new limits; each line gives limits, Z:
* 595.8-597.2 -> 595.975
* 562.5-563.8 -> 562.896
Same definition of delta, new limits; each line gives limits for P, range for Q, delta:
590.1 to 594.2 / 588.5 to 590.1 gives 1.58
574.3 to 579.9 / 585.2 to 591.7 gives 0.82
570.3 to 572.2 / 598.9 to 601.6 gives 0.77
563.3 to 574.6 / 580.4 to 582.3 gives 0.99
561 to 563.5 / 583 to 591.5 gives 1.78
